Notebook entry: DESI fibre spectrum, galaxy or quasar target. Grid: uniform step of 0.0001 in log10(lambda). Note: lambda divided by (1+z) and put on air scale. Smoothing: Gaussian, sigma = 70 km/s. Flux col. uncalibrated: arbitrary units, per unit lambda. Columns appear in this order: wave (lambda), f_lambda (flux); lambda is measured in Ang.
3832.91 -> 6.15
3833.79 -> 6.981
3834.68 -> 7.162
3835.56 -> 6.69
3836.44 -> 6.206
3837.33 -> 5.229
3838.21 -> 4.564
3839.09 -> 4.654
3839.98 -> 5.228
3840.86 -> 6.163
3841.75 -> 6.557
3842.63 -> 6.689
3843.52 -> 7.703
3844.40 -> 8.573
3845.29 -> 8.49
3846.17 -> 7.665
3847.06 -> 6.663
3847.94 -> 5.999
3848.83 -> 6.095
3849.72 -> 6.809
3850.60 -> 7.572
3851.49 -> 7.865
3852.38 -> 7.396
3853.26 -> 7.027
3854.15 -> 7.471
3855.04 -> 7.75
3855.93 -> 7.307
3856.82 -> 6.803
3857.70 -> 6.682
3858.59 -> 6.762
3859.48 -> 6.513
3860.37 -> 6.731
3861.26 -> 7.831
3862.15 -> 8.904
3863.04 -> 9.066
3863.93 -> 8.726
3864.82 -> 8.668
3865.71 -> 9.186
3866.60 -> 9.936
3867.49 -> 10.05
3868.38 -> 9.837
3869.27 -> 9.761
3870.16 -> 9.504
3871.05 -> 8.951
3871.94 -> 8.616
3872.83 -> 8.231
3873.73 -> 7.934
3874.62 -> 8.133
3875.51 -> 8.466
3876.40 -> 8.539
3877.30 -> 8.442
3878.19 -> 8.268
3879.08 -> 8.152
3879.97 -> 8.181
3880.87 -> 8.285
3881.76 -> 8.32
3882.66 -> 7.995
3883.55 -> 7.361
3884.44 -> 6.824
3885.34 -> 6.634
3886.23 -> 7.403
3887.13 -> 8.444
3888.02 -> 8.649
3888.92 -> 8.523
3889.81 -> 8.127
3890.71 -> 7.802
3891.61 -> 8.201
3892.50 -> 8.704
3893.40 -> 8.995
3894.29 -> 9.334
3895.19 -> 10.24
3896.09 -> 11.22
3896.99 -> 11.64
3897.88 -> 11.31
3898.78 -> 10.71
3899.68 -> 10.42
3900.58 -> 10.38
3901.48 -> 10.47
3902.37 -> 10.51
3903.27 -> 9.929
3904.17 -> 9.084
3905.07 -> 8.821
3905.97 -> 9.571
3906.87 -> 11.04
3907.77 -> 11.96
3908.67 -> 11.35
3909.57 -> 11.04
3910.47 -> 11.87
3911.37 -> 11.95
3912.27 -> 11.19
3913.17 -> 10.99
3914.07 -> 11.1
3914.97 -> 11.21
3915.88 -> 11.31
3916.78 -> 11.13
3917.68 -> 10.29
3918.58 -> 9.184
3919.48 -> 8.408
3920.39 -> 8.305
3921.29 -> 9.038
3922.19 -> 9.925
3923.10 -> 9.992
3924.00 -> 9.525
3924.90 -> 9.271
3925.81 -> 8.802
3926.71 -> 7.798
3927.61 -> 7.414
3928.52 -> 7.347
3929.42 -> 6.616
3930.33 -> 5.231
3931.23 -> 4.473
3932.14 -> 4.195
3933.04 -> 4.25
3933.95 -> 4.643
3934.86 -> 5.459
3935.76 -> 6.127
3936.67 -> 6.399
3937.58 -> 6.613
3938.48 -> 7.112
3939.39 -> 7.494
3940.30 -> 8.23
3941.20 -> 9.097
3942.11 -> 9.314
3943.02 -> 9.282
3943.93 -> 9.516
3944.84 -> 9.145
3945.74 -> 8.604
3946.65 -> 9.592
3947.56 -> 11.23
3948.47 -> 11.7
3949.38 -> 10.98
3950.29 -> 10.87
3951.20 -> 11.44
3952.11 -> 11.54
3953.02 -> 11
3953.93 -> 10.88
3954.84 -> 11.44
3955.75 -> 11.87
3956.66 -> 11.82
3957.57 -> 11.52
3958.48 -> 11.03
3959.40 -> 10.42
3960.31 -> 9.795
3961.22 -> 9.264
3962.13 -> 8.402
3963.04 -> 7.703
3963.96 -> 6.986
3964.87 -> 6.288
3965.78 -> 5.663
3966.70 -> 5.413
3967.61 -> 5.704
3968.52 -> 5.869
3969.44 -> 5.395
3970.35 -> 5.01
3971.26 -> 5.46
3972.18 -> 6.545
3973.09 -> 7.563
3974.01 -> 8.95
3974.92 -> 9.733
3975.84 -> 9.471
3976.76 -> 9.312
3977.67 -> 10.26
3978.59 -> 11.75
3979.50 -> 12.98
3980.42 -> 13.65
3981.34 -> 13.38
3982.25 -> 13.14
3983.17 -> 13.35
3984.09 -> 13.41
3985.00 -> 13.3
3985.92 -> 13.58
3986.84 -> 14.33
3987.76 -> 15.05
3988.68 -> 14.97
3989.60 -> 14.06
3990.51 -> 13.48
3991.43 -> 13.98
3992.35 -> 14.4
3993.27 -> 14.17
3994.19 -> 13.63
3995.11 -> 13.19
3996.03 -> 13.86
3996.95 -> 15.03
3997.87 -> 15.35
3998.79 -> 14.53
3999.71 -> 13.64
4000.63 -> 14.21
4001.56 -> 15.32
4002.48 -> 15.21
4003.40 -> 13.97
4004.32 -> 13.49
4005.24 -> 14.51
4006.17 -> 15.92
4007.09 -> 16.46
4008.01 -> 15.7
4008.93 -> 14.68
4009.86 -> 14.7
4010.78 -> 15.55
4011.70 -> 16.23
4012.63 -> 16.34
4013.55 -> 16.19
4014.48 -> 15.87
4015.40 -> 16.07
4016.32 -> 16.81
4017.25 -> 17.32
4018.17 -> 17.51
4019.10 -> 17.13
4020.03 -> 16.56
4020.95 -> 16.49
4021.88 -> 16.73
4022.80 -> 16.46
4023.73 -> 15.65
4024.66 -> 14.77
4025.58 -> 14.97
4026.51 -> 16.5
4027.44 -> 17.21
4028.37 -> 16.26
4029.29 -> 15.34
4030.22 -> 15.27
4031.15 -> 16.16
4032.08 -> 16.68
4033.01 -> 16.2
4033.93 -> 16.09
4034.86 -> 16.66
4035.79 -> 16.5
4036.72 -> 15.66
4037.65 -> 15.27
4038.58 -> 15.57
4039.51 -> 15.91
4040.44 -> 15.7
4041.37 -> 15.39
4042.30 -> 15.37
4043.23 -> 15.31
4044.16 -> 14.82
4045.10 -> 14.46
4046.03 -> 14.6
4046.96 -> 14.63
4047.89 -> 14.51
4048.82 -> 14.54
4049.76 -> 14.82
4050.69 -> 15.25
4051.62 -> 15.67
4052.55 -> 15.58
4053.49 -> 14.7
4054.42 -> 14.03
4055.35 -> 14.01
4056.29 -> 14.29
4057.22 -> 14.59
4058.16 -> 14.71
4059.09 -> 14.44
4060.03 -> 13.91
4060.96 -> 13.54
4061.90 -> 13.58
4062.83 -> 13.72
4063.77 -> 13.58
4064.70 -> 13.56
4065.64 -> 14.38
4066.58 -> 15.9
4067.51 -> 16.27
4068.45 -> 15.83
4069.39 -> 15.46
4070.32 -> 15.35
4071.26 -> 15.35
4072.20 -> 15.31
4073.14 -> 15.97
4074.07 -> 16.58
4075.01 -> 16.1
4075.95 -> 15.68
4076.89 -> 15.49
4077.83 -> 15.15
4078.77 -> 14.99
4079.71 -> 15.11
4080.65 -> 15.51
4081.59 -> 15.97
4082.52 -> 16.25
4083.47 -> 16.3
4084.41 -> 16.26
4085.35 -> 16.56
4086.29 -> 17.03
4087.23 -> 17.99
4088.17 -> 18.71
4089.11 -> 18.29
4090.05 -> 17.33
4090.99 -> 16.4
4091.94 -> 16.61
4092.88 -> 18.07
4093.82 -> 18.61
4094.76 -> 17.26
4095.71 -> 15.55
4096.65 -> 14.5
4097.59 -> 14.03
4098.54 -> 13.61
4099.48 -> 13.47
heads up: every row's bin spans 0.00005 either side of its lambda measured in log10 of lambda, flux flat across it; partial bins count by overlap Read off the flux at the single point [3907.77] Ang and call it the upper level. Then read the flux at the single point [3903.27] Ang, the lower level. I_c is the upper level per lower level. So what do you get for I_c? 1.20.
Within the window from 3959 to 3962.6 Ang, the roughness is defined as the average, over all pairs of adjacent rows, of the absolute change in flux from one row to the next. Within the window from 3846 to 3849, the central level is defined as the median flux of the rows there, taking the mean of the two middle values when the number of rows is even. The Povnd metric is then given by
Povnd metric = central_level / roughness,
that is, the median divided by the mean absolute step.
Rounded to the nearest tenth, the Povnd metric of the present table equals 9.5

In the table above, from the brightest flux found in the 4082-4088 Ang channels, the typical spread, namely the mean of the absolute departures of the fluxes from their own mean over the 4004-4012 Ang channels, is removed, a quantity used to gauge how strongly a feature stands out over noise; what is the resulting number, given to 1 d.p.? 17.2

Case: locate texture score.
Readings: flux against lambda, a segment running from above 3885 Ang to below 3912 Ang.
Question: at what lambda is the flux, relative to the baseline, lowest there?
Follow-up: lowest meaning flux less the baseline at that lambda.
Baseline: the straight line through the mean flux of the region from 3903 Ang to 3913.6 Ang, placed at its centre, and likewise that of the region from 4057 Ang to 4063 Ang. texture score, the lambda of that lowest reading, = 3885.34 Ang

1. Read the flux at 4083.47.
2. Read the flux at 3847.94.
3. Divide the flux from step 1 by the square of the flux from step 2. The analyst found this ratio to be 0.45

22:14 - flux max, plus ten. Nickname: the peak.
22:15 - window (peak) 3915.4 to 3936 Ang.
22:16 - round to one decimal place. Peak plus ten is 21.3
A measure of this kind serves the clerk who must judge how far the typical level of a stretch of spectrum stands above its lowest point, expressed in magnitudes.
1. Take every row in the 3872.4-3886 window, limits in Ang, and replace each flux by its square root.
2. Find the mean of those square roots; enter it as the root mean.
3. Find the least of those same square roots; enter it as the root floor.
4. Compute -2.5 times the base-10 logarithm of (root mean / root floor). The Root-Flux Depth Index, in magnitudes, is -0.10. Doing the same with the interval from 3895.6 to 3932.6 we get -0.45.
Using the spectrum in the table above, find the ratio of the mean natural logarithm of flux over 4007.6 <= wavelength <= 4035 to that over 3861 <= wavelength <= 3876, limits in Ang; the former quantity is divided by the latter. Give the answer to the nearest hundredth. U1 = 1.27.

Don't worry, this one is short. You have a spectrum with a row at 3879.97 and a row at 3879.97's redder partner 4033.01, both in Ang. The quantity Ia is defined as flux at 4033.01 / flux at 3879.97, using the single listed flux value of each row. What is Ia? 2.0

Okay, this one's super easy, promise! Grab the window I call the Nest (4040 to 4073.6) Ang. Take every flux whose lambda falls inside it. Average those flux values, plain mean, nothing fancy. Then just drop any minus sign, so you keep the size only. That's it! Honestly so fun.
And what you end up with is 14.8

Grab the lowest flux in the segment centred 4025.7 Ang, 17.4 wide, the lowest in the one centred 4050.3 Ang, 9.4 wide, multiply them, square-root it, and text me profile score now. 14.4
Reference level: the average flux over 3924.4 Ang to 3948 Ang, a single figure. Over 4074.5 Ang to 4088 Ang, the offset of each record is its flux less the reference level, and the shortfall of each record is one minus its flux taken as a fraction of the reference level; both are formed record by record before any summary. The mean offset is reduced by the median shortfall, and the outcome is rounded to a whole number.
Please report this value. 10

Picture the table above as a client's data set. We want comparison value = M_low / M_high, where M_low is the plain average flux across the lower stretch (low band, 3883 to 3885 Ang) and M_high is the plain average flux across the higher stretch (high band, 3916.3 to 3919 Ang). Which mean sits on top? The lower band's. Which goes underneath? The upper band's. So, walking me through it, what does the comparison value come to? 0.70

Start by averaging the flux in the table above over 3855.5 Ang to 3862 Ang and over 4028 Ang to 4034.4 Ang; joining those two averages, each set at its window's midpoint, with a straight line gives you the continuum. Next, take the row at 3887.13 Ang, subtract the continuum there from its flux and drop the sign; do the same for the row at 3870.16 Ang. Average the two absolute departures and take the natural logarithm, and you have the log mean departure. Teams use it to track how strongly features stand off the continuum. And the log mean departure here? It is -0.03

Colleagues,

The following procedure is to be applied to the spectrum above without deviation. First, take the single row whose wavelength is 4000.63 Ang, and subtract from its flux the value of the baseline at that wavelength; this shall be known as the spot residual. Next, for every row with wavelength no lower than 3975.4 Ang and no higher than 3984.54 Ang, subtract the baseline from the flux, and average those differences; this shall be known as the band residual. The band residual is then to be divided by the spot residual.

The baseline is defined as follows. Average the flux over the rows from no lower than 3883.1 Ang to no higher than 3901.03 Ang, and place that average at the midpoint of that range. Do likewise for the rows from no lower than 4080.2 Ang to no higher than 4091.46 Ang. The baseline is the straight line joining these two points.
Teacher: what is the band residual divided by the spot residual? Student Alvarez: -1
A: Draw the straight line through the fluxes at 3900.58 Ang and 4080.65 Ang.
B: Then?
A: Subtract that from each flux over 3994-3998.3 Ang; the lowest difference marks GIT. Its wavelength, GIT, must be 3995.11 Ang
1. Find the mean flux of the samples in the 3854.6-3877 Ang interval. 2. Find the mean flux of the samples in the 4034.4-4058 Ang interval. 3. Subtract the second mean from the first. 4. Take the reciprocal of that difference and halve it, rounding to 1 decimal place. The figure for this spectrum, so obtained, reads -0.1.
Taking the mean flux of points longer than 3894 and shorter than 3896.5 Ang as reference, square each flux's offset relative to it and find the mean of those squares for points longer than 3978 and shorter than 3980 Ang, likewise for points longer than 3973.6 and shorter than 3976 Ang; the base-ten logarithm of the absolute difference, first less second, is 0.6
